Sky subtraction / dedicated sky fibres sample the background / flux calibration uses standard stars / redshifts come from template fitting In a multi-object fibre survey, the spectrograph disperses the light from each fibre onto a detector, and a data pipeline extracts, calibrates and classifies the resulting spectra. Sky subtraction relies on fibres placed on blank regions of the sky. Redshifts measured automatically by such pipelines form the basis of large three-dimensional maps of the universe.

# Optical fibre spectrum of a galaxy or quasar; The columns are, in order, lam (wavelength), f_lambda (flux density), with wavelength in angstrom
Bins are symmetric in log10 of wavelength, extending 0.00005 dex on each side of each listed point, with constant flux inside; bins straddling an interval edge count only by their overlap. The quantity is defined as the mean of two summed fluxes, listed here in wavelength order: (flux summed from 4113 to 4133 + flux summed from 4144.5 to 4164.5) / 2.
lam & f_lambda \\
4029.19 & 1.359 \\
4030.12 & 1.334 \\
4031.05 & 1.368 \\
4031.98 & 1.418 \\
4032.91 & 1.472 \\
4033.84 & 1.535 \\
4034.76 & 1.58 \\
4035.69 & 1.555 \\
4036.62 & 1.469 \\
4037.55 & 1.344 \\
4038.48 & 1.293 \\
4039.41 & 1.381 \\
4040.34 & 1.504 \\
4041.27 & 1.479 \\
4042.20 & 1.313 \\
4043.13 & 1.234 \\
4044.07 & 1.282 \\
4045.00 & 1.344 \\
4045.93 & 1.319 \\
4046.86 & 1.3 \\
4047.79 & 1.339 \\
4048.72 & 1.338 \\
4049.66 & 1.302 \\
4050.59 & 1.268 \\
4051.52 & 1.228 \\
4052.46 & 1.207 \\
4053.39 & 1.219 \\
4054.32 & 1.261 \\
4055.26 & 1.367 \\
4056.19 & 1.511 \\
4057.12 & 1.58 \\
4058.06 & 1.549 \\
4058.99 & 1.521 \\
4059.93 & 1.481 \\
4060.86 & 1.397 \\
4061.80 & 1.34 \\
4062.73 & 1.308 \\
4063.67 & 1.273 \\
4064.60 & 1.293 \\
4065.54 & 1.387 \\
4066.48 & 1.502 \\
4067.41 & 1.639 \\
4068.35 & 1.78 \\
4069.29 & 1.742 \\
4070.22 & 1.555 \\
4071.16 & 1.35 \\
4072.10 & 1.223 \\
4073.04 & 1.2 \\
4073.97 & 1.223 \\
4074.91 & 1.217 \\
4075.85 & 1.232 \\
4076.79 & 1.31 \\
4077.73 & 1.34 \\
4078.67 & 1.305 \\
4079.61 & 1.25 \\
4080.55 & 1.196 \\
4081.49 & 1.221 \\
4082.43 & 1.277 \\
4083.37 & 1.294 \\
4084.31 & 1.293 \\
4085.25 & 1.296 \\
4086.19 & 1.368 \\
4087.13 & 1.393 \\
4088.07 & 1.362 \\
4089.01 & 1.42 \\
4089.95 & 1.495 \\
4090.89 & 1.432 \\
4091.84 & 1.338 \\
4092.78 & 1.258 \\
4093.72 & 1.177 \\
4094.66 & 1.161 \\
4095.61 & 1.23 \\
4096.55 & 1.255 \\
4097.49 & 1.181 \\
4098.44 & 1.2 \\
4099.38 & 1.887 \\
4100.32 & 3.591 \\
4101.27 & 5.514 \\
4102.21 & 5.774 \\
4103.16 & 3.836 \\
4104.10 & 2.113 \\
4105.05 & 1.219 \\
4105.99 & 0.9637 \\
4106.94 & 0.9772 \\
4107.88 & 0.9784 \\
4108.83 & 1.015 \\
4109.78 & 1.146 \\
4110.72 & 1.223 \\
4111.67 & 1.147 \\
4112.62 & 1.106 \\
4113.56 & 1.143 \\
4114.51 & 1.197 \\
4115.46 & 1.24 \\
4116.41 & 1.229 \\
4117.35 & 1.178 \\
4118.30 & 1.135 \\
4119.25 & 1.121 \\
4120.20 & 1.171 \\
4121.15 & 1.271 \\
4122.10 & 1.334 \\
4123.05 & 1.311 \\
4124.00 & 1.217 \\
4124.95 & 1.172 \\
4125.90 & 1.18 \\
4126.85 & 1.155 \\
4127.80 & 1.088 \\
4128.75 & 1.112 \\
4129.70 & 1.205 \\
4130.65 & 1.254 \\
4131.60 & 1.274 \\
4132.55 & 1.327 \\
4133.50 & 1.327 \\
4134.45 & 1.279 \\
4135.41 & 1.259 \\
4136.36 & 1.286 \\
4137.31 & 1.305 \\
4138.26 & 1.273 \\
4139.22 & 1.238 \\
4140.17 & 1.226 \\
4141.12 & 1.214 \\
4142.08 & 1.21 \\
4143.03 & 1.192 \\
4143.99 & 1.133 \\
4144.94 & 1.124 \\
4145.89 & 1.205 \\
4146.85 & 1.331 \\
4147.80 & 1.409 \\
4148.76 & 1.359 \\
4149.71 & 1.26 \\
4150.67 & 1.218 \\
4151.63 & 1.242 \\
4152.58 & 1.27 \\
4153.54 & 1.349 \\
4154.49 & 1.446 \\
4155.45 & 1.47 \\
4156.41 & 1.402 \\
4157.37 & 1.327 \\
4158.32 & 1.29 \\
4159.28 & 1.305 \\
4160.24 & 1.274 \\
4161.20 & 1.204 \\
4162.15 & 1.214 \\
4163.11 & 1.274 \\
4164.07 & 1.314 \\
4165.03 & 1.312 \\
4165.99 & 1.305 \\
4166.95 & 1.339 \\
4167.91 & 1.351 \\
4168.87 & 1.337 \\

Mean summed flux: 26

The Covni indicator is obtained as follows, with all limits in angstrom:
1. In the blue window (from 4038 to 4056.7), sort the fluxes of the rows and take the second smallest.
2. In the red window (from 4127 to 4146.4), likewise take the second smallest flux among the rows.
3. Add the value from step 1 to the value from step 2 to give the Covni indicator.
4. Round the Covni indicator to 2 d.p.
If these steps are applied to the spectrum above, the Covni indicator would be 2.33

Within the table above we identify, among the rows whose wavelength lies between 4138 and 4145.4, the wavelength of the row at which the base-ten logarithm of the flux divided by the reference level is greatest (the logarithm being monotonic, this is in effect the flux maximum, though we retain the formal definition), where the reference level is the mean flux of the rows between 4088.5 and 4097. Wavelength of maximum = 4138.26 angstrom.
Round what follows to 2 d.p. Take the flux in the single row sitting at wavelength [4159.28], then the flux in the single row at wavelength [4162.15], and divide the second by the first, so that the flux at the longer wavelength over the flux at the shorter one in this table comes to 0.93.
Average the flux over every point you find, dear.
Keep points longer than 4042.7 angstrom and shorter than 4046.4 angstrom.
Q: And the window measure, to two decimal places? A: 1.29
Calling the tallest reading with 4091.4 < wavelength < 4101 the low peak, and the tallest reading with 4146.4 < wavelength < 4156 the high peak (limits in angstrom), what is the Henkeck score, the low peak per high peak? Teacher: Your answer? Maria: 2.4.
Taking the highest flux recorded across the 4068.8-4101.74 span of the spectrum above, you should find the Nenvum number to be 5.514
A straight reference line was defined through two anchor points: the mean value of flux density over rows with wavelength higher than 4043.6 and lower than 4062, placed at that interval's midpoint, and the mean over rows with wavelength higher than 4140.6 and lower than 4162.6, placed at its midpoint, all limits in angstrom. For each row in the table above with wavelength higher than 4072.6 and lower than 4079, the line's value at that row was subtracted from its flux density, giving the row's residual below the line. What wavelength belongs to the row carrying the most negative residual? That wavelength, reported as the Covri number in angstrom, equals 4073.04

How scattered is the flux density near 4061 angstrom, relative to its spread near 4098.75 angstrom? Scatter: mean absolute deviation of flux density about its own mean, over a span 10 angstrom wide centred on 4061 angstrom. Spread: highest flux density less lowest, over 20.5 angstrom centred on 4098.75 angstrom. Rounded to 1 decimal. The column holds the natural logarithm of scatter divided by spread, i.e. -3.9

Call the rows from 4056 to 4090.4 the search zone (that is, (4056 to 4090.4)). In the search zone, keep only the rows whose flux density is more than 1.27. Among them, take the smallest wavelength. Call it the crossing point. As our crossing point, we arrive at 4056.19 angstrom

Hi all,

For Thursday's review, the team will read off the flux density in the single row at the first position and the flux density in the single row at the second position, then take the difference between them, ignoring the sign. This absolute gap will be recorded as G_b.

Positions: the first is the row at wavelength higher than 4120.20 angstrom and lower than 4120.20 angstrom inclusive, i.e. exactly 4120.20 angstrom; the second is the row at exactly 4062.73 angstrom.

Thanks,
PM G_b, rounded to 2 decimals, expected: 0.14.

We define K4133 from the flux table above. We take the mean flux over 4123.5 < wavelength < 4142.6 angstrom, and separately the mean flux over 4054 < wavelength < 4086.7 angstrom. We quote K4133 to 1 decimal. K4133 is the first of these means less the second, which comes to -0.1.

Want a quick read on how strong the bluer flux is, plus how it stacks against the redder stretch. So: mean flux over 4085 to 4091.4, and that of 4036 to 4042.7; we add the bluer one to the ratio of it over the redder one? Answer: 2.40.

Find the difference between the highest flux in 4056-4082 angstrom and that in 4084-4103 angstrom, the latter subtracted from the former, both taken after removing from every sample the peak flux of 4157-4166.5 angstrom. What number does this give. -4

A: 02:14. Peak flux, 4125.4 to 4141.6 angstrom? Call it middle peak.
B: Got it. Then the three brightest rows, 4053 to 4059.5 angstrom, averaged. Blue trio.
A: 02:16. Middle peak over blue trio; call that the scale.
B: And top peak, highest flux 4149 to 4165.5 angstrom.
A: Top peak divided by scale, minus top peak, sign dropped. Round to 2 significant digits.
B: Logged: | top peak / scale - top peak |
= 0.25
